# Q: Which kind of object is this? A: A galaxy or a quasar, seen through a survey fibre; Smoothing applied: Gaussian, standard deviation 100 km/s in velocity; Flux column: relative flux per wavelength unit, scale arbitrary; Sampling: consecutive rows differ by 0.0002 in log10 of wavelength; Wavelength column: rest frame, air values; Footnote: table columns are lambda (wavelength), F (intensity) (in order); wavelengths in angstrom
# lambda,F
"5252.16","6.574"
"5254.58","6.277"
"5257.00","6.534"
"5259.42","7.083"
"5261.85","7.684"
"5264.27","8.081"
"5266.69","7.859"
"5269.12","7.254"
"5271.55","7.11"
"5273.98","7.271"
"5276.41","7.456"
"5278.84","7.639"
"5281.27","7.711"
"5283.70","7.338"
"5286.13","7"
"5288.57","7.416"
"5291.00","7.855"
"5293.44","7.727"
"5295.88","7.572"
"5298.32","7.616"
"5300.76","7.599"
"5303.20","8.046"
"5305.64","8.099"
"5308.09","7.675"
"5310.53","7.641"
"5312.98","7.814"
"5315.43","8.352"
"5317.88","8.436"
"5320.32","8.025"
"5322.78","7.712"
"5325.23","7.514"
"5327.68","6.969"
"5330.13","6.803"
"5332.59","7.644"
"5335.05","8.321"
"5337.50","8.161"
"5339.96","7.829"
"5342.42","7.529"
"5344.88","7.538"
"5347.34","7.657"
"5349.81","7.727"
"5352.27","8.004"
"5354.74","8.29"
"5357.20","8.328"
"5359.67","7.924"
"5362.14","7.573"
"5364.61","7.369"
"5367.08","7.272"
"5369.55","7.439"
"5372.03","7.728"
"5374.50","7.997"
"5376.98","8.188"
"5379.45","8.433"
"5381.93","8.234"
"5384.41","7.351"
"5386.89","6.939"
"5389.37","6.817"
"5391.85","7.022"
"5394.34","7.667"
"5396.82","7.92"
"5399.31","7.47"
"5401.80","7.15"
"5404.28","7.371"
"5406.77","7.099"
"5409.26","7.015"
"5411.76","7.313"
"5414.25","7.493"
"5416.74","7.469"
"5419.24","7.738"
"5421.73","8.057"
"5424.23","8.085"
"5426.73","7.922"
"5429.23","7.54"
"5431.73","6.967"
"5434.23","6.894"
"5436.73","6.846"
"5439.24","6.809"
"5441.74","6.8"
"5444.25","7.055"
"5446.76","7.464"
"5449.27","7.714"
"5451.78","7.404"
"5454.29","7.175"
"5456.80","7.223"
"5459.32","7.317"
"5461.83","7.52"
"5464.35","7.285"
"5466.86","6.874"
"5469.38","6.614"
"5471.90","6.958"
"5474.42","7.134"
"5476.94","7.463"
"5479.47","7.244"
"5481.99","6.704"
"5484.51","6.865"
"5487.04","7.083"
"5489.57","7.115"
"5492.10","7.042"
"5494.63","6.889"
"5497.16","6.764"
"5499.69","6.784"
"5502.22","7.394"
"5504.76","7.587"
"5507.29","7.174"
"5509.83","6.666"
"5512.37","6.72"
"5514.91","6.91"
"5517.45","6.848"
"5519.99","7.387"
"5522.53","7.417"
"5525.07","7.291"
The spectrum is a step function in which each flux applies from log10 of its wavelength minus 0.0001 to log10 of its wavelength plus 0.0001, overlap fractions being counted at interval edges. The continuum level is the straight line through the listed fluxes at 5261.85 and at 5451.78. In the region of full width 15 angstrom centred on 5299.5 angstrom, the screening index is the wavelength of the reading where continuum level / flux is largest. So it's 5295.88 angstrom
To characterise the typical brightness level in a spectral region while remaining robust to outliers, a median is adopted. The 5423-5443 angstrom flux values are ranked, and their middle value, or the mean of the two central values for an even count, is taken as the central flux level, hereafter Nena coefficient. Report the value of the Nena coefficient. 6.9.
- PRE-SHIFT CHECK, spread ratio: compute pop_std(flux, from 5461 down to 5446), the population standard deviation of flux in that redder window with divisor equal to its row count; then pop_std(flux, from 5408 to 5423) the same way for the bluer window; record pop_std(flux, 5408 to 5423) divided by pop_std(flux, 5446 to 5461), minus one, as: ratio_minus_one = 0.8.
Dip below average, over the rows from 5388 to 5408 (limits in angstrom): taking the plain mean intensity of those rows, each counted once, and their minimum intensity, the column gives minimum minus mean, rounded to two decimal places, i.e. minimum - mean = -0.50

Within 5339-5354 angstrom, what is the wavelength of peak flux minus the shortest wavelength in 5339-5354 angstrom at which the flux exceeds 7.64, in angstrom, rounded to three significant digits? 12.3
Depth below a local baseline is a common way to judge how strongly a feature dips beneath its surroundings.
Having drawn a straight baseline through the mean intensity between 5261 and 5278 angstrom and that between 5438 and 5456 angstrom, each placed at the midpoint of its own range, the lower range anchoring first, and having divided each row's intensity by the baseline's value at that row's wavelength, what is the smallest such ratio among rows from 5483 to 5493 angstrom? 0.96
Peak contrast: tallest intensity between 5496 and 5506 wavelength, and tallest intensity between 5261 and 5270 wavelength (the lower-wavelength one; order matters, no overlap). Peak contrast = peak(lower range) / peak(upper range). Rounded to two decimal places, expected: 1.07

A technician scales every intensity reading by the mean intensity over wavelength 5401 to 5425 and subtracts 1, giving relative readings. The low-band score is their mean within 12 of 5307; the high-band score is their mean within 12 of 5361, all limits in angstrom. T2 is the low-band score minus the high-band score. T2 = 0.02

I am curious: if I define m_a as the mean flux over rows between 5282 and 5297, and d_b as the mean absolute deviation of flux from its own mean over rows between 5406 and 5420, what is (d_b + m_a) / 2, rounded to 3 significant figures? 3.85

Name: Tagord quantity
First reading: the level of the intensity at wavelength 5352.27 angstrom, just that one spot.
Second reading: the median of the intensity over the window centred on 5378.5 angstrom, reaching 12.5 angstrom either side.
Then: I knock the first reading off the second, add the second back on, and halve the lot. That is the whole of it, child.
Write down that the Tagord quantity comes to 3.58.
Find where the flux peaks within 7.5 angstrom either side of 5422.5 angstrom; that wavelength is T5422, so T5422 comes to 5424.23 angstrom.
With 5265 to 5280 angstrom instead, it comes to 5266.69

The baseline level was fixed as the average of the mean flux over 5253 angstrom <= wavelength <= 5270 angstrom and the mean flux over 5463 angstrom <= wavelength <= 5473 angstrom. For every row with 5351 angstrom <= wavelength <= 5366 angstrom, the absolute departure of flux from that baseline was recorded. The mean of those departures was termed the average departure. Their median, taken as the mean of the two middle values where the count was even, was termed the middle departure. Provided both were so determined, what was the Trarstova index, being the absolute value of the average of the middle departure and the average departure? 0.85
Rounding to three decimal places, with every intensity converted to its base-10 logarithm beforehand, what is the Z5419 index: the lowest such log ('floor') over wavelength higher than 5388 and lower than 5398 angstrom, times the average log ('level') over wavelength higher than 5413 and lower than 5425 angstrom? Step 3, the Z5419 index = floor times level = 0.742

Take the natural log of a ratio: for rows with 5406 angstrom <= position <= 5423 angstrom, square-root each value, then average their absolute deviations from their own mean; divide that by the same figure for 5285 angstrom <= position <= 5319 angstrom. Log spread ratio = -0.017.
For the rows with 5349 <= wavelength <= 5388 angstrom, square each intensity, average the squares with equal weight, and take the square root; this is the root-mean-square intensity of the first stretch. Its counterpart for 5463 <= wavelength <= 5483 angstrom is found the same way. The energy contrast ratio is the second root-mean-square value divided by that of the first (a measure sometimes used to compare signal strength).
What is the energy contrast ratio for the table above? 0.90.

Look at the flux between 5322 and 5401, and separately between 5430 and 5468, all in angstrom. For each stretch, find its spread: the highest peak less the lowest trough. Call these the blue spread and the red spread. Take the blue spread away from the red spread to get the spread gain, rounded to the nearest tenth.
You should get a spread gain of -0.7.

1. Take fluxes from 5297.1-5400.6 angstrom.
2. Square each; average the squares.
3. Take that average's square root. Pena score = 7.74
